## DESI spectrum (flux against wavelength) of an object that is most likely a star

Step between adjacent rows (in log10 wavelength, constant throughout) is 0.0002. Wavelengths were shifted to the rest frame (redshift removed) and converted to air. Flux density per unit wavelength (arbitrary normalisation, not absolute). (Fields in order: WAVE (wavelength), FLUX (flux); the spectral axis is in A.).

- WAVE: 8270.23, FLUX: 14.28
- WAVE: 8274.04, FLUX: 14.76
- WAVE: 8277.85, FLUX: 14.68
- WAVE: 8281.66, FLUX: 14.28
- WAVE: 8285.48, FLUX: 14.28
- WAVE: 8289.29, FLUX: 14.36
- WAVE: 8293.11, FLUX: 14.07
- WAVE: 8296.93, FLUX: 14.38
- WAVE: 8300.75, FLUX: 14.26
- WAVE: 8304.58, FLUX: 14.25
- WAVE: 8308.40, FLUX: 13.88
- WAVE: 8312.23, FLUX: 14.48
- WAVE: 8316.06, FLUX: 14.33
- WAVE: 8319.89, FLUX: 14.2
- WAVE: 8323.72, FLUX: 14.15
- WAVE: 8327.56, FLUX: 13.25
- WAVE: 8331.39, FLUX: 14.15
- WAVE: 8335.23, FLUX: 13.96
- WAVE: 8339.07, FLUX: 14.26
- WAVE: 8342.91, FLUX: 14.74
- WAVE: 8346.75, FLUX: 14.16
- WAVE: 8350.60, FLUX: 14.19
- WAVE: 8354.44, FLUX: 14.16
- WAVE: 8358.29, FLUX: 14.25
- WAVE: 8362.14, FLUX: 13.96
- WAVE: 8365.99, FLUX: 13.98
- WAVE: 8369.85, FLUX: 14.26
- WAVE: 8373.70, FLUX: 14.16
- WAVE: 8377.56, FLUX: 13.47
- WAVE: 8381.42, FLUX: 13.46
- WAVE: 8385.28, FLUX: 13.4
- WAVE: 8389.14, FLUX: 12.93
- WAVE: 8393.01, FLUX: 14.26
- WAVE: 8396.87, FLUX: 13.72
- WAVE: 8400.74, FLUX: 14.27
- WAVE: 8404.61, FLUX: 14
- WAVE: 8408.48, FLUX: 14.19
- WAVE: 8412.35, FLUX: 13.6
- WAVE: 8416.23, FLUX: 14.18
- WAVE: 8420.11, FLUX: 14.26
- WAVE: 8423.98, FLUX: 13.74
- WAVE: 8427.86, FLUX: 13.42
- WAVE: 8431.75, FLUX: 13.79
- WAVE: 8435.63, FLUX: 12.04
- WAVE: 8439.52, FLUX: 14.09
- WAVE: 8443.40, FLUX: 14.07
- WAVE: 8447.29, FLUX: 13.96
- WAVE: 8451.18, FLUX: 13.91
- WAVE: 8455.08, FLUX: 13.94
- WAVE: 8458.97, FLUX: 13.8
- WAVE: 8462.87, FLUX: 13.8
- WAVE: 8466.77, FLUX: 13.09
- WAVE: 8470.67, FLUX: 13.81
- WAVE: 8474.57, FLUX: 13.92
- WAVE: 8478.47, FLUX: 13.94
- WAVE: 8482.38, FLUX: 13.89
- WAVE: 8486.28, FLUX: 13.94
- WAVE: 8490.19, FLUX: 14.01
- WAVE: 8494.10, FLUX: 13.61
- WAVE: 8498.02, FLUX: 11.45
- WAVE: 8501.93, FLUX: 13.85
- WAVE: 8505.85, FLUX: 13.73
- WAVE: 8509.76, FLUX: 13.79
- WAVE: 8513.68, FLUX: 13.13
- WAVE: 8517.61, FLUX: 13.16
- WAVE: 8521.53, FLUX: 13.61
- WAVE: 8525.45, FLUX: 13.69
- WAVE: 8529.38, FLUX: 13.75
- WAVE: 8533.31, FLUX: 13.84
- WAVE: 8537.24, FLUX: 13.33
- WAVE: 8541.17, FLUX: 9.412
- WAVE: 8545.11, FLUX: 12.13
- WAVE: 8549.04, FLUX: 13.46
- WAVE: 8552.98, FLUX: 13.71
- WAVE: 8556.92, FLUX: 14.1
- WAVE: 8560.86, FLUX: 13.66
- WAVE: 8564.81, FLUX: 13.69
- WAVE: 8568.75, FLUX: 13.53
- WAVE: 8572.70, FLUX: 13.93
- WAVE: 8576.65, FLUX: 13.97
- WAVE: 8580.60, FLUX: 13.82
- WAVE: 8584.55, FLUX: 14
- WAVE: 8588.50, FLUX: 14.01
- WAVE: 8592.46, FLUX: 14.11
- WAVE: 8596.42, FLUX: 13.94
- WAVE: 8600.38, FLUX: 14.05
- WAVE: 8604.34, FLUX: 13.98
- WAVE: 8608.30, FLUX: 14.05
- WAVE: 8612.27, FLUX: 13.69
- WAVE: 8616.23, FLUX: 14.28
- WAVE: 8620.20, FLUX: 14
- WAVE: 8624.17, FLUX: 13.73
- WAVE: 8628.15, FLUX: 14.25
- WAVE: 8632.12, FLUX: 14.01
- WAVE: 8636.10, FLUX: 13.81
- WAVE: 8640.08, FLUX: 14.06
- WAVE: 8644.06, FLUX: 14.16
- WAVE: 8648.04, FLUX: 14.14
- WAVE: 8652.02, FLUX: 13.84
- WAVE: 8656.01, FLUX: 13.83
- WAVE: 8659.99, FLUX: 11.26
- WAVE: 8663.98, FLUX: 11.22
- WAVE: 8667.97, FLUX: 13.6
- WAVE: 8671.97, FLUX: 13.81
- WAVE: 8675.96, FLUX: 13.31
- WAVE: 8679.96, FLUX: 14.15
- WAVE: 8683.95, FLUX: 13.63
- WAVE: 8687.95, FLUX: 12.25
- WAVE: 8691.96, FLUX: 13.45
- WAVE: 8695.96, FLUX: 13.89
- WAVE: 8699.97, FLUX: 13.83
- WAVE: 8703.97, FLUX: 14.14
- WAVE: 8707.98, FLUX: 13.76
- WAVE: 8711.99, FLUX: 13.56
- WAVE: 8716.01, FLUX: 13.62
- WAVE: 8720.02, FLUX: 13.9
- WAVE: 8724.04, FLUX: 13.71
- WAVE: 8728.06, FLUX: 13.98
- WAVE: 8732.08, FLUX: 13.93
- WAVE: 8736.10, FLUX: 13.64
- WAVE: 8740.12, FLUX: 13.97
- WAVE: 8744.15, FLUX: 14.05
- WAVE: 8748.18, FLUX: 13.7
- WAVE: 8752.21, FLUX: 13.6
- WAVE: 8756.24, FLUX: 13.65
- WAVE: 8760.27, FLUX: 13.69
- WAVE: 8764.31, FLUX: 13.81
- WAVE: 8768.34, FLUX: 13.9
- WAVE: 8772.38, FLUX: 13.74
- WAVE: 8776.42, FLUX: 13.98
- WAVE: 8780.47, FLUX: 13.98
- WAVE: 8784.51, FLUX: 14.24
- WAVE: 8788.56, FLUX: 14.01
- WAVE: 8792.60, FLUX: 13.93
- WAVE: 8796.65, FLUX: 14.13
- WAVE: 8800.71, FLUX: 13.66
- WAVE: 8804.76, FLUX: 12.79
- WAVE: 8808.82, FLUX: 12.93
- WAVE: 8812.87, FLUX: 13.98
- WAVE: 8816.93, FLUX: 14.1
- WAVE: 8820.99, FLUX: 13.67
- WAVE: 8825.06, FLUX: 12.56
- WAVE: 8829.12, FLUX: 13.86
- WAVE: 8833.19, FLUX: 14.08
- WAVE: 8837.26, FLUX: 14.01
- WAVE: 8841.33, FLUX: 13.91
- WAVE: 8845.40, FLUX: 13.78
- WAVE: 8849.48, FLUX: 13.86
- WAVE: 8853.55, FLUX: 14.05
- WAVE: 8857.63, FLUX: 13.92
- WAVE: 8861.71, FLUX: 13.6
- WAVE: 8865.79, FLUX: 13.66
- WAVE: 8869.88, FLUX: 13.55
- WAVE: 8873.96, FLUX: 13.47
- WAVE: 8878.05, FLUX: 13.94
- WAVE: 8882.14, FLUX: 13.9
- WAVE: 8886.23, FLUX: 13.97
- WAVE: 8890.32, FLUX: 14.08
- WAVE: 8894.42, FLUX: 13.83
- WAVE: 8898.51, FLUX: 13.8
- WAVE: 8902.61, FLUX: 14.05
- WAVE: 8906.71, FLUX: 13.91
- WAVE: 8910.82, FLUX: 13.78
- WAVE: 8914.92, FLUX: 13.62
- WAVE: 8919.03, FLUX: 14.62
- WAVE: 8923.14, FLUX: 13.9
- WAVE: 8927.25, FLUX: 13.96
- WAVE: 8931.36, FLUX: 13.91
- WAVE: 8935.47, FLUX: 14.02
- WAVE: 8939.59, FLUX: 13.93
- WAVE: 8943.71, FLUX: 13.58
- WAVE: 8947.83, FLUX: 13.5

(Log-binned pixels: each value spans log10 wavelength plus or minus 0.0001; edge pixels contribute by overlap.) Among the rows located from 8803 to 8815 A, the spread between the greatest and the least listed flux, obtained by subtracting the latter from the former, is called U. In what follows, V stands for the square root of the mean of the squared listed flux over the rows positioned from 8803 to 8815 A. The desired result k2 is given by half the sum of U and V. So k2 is 7.22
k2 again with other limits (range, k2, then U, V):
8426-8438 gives 7.43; 1.75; 13.1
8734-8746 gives 7.15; 0.41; 13.9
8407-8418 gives 7.29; 0.59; 14.0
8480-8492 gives 7.03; 0.12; 13.9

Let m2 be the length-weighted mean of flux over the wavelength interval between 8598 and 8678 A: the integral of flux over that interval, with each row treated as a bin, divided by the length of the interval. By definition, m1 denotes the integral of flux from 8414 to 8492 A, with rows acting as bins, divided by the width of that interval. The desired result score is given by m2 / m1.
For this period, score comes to 0.99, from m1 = 13.8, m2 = 13.7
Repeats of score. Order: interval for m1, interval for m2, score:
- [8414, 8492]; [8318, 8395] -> 1.01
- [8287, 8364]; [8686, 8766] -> 0.97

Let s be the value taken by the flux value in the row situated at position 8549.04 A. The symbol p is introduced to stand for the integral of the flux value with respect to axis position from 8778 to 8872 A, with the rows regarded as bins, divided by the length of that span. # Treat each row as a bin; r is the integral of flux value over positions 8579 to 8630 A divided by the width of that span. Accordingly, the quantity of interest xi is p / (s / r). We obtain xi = 14.3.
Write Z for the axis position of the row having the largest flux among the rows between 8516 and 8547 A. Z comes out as 8533.31 A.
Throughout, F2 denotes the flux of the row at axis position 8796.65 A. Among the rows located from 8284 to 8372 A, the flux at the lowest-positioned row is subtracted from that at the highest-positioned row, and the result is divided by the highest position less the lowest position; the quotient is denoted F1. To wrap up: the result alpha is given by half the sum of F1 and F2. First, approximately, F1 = 0.000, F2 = 14.13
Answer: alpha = 7.06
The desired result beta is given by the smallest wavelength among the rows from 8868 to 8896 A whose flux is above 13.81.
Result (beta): 8878.05 A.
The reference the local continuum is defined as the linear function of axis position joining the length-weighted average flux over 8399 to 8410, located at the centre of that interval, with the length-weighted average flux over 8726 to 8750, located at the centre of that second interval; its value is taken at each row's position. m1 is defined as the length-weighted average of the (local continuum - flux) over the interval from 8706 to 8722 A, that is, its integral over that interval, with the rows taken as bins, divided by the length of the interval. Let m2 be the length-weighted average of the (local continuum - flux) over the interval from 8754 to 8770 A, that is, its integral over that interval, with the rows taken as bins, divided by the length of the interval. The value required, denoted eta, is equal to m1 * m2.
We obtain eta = 0.02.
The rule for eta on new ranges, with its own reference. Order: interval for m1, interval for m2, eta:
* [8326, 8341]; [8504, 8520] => 0.18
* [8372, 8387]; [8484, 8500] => 0.45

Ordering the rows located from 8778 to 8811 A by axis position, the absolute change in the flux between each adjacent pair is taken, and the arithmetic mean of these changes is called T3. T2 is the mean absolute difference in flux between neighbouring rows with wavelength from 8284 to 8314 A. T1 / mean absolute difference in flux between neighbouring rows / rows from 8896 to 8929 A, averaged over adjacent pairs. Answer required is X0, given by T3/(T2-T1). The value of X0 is -3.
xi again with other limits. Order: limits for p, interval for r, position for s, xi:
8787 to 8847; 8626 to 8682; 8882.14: 13.3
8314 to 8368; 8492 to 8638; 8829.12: 13.8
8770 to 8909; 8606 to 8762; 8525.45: 13.8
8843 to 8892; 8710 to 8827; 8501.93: 13.7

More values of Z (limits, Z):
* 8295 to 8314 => 8312.23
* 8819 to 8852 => 8833.19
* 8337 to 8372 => 8342.91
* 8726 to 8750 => 8744.15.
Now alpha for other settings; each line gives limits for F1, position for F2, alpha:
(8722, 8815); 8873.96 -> 6.74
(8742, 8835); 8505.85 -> 6.87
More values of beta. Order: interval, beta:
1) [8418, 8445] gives 8420.11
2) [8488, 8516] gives 8490.19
